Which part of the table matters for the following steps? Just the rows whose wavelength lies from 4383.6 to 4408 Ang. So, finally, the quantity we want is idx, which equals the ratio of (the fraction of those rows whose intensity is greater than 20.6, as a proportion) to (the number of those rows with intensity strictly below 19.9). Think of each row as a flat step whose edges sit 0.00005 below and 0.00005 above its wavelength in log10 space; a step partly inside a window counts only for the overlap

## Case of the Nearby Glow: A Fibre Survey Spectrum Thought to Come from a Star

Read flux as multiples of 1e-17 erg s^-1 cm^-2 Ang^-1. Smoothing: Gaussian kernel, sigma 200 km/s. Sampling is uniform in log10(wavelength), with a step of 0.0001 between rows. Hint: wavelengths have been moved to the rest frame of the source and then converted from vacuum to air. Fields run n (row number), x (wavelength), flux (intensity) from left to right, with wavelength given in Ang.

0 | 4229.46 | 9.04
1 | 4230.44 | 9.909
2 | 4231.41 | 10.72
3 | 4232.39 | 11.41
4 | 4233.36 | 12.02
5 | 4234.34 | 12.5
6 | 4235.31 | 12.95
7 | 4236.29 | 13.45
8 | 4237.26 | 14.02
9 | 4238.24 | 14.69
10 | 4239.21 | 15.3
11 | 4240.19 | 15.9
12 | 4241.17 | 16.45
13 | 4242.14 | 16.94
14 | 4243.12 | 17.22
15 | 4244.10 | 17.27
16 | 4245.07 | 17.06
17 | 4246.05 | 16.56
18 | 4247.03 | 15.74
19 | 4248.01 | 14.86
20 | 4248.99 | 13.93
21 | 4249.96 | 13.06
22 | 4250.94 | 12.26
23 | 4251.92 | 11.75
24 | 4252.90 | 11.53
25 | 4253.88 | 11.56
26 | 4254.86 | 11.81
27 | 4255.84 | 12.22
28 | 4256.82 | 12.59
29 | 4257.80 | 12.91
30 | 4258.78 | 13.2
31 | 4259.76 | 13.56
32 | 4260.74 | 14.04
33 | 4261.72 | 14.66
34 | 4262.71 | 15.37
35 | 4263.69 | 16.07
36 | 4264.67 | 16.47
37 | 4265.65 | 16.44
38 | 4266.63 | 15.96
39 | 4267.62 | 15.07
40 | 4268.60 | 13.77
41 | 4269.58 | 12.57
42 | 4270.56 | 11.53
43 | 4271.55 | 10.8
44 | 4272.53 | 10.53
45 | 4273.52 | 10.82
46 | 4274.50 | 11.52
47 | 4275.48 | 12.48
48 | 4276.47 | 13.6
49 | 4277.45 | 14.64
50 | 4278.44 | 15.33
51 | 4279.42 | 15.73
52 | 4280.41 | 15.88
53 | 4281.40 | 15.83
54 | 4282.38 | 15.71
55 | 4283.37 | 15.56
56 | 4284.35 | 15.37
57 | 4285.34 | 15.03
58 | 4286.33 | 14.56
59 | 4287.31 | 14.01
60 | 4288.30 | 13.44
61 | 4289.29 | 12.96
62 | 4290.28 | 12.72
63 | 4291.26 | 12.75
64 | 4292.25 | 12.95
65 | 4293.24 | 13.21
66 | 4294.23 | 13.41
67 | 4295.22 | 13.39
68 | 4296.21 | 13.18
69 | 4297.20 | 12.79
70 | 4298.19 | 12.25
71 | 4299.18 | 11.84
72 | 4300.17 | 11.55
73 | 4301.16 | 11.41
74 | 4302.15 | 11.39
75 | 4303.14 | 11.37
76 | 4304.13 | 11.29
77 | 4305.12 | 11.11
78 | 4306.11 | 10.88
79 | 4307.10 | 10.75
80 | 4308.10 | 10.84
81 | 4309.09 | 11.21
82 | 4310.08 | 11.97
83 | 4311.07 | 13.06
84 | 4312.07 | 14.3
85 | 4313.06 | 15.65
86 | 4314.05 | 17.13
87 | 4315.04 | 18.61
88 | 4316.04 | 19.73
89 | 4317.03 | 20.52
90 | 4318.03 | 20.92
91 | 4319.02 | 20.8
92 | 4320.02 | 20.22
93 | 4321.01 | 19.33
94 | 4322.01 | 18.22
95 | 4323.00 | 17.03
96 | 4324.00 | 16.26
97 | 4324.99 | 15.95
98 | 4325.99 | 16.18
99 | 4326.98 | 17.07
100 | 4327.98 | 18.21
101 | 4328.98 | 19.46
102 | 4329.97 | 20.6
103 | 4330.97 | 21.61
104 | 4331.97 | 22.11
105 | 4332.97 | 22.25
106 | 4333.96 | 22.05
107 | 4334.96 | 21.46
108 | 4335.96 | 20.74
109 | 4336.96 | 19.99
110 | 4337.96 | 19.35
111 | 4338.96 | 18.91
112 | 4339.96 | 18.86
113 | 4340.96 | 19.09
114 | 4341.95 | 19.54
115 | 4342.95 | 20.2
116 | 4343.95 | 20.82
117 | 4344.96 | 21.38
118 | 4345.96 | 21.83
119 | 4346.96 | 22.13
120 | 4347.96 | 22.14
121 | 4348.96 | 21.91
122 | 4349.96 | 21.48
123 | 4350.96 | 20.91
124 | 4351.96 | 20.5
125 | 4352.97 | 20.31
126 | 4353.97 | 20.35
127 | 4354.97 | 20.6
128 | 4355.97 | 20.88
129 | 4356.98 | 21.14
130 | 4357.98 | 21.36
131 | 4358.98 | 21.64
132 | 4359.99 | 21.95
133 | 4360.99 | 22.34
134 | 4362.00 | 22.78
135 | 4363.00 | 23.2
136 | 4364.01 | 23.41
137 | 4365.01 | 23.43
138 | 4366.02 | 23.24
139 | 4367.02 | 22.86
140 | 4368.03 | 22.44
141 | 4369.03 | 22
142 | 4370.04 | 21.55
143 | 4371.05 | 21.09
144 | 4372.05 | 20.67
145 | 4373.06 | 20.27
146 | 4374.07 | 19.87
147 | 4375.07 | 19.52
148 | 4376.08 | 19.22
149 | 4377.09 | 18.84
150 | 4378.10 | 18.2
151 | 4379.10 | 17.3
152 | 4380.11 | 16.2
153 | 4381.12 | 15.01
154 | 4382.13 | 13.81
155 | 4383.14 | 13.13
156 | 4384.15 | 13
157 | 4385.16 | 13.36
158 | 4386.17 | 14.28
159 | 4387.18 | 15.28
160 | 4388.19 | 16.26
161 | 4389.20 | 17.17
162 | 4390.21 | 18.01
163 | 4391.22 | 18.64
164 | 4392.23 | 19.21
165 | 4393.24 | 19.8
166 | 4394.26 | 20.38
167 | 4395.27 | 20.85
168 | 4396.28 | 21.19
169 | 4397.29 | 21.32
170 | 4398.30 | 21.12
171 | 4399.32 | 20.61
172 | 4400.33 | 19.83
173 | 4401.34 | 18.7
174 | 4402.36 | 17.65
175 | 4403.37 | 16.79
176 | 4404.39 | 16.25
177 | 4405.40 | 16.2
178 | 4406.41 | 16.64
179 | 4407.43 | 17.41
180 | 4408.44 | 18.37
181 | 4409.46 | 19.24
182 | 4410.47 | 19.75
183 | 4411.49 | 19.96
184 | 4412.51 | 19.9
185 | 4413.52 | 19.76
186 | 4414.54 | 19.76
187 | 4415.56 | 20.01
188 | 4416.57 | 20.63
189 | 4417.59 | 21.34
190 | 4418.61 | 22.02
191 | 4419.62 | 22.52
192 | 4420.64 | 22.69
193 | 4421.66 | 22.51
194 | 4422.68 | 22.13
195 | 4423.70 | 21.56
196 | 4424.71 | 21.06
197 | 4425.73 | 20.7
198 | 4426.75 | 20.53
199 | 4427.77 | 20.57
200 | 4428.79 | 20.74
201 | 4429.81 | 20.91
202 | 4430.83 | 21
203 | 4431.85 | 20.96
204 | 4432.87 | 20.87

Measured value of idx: 0.012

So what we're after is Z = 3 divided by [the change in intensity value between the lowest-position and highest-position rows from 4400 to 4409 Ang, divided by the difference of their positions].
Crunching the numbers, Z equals -17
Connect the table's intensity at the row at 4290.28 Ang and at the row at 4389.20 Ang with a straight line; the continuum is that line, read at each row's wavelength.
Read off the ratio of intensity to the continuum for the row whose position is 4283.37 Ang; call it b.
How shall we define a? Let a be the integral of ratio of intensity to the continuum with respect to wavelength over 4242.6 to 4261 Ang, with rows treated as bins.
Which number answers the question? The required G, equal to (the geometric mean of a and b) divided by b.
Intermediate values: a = 23.3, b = 1.3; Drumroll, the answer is 4.3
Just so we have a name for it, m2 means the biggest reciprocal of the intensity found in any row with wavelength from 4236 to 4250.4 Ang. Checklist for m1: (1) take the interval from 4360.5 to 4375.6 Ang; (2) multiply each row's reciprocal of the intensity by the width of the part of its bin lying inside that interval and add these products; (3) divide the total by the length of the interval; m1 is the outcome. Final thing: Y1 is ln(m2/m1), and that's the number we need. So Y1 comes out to 0.5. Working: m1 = 0.046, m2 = 0.077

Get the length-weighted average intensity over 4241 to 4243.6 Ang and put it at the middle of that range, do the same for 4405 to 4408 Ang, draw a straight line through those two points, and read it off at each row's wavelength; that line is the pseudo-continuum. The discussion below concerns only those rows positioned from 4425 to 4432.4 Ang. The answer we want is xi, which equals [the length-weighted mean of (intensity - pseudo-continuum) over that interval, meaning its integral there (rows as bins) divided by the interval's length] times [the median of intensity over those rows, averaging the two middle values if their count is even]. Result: 82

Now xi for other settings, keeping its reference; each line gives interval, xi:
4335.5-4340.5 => 52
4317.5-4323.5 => 50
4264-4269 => -21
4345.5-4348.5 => 114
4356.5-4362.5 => 109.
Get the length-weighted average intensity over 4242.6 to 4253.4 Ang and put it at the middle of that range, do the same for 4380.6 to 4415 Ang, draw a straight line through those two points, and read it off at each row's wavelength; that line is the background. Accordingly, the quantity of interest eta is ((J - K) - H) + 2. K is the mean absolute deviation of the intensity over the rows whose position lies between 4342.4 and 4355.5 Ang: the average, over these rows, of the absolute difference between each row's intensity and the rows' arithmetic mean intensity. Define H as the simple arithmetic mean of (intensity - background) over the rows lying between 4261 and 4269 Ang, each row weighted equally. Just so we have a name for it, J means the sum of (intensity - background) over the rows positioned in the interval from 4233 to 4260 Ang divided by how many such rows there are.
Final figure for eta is 0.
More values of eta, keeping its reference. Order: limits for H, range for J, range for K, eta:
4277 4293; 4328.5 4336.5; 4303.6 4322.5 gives 4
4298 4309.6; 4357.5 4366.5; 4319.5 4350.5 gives 10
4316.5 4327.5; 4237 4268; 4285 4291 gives -1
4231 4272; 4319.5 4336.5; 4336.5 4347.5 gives 5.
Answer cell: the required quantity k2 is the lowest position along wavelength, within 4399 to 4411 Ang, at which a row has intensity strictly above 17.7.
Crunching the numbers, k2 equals 4399.32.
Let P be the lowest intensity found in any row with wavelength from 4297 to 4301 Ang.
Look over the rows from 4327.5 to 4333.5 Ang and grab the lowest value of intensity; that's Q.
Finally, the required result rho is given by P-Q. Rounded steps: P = 11.55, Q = 18.21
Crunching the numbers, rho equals -6.7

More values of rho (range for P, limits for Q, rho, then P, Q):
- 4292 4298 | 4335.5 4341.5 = -6.1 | 12.79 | 18.86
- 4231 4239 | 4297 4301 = -0.8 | 10.72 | 11.55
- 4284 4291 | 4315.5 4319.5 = -7.0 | 12.72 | 19.73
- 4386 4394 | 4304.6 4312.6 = 3.5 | 14.28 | 10.75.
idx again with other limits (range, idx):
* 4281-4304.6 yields 0.000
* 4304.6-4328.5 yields 0.004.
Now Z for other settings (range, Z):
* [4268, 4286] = 40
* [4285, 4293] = -10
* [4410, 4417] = 21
